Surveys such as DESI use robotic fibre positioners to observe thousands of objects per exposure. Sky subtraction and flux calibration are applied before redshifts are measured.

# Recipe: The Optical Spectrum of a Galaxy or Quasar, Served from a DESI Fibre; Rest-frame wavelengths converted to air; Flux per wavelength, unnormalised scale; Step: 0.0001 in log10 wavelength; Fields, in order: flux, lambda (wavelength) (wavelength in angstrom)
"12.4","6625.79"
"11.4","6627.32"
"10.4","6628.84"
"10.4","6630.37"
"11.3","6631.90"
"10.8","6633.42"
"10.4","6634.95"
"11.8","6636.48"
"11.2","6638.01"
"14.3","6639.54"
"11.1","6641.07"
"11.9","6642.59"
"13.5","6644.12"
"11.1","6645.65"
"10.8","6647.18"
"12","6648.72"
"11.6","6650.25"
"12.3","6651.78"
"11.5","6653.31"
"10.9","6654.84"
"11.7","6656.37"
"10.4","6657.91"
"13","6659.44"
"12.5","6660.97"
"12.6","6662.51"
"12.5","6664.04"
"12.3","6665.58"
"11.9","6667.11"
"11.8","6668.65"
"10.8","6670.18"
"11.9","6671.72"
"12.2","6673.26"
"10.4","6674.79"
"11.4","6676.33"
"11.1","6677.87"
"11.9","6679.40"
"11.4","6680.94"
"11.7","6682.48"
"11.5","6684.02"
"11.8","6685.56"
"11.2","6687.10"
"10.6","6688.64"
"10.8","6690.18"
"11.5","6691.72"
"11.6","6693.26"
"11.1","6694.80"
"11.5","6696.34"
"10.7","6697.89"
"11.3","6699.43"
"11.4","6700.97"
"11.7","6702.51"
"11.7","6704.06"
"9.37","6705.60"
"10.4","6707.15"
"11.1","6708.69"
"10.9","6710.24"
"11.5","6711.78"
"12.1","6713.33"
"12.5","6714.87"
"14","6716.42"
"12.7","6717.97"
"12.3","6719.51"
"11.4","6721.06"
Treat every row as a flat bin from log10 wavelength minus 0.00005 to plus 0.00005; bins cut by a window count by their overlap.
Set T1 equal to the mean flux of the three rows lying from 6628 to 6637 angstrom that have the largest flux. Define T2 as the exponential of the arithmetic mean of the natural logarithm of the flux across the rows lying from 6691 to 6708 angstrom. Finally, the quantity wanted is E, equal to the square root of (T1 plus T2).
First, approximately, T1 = 11.3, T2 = 11.1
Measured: 4.73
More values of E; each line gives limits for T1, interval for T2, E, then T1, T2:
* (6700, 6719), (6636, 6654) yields 5.00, 13.1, 11.9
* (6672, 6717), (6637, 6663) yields 4.98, 12.9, 11.9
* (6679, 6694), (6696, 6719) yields 4.82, 11.8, 11.5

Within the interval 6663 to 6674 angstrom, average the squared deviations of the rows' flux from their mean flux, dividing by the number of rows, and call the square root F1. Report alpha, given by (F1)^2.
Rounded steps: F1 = 0.51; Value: 0.3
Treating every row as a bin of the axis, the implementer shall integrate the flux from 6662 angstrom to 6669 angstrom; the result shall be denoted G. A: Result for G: 86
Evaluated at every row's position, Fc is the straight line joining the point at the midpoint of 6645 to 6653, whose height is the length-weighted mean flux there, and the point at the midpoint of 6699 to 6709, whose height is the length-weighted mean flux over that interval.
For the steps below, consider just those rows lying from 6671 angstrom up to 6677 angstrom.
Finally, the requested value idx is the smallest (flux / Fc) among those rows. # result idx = 0.92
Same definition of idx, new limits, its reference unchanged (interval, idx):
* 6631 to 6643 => 0.89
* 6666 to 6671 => 0.95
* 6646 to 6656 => 0.93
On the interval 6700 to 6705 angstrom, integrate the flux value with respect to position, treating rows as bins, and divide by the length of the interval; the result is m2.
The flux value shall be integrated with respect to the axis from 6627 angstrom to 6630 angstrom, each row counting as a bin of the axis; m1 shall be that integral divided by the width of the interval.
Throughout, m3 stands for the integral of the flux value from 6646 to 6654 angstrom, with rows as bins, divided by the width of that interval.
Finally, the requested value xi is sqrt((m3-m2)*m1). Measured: 1.0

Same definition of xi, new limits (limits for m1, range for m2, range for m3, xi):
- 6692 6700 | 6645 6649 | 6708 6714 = 1.5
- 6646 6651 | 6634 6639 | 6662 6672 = 2.9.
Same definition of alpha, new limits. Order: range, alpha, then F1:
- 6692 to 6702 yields 0.1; 0.30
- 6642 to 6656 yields 0.6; 0.79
